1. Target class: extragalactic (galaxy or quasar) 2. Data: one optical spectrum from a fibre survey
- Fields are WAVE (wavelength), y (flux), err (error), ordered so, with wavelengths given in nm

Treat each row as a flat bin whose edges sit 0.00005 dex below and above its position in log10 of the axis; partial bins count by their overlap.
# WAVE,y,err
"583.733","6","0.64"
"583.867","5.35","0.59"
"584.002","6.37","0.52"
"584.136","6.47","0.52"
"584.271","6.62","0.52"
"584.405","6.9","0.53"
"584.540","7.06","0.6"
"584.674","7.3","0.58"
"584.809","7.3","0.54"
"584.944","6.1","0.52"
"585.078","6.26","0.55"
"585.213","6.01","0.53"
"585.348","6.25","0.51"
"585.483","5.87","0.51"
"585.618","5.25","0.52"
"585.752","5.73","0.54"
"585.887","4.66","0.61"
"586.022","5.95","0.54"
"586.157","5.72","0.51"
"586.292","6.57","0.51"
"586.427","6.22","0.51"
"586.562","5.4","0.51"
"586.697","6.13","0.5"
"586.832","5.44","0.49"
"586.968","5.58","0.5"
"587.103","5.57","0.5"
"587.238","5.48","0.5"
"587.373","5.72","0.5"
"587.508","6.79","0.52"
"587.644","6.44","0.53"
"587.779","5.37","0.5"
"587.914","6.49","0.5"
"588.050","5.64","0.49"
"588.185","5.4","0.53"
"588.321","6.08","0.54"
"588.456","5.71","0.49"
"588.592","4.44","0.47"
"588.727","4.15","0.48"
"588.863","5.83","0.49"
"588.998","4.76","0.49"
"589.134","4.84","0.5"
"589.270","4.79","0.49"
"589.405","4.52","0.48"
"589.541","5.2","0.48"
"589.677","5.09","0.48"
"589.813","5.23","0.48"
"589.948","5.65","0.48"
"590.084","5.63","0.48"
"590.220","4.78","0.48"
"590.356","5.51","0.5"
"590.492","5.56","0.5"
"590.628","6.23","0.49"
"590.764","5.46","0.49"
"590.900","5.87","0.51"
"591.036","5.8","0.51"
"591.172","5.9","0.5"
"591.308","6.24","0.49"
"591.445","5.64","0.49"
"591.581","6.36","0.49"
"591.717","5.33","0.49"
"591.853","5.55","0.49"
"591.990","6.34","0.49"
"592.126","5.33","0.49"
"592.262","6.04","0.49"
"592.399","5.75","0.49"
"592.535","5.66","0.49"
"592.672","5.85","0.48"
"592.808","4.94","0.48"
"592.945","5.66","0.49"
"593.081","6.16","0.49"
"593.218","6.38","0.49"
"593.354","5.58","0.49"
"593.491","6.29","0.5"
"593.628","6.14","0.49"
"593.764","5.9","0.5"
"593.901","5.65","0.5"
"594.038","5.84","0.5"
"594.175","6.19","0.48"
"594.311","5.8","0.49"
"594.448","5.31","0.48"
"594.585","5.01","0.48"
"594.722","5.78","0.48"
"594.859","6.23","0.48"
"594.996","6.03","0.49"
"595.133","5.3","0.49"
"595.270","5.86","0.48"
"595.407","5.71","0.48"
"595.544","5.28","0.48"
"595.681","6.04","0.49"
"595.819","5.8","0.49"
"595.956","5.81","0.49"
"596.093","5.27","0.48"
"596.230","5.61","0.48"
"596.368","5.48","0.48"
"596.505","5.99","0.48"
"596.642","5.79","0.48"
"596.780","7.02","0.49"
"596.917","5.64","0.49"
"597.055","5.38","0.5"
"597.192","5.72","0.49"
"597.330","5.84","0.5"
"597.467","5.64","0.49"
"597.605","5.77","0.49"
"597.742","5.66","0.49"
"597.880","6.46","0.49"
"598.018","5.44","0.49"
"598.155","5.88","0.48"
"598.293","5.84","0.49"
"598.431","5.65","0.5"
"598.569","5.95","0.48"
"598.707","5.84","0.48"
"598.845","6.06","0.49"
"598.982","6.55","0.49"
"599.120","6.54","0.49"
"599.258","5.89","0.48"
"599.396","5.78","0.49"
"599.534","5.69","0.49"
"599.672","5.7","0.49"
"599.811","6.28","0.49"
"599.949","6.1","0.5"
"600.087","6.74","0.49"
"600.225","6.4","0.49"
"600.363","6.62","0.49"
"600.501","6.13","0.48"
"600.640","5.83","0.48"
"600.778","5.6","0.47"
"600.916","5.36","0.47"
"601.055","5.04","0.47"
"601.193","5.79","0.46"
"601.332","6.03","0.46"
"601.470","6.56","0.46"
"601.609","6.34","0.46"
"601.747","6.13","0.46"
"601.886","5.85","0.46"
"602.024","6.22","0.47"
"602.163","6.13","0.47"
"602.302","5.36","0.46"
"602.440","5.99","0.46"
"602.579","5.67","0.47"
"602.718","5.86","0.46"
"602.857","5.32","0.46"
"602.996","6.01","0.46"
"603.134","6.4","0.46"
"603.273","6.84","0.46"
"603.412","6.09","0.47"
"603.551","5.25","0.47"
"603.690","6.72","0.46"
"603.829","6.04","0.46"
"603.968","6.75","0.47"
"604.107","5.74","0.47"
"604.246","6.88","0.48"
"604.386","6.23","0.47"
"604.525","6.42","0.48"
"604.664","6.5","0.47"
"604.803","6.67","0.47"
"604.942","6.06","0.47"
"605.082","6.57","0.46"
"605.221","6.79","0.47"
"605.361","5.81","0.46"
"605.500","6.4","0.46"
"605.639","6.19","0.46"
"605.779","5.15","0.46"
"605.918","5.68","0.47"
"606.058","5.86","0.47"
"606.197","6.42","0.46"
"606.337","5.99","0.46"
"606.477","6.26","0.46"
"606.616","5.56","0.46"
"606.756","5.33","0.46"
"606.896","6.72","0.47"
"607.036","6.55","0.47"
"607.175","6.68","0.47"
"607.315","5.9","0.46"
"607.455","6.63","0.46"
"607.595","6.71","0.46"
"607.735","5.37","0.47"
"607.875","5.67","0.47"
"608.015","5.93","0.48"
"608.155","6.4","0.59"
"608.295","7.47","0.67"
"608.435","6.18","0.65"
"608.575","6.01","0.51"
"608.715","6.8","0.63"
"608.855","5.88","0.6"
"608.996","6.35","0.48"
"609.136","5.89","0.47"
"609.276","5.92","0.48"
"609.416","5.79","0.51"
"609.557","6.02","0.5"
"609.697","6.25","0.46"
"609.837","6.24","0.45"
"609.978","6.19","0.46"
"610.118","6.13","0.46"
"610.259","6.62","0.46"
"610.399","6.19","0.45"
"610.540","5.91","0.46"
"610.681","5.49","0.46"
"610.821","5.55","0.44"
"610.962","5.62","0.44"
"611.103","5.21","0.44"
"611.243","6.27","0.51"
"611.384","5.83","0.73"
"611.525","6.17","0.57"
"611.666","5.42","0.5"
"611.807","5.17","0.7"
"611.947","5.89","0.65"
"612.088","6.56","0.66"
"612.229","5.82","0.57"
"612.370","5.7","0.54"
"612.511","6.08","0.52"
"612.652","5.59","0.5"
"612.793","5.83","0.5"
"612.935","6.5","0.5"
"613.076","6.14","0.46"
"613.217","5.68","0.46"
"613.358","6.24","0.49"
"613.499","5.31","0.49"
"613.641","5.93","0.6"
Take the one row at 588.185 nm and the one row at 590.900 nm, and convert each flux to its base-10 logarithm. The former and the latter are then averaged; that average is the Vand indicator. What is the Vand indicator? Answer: 0.75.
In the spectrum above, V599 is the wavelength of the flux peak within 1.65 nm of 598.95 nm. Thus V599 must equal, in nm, 600.087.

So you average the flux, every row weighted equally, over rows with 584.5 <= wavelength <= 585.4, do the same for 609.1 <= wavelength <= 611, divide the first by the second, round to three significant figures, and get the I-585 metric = 1.10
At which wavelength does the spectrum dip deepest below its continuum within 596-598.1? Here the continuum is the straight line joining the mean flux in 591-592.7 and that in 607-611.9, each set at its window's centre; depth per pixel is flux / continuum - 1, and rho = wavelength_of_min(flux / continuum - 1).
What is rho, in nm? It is 596.093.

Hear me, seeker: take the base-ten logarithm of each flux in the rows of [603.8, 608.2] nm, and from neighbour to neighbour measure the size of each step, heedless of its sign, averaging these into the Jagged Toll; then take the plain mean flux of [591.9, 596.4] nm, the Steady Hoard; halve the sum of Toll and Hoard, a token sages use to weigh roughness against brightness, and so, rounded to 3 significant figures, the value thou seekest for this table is 2.90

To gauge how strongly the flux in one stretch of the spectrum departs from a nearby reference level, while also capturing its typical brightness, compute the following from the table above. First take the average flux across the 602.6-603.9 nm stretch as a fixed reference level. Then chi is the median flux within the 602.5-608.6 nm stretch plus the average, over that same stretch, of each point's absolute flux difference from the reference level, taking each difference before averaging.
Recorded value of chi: 6.62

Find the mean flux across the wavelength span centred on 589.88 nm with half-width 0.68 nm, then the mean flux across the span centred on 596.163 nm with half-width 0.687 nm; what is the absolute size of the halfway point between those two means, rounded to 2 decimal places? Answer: 5.50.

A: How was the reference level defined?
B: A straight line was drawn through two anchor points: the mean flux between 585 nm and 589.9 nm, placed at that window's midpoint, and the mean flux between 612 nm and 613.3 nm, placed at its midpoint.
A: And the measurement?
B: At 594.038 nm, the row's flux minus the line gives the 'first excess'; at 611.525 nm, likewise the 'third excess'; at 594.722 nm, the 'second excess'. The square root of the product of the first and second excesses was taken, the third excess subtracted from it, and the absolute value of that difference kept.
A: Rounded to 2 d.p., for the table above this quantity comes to 0.08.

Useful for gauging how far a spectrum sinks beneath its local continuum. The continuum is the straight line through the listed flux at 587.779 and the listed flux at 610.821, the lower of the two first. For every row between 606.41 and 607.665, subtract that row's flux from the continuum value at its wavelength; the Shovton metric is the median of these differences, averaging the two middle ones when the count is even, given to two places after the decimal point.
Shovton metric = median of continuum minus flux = -1.03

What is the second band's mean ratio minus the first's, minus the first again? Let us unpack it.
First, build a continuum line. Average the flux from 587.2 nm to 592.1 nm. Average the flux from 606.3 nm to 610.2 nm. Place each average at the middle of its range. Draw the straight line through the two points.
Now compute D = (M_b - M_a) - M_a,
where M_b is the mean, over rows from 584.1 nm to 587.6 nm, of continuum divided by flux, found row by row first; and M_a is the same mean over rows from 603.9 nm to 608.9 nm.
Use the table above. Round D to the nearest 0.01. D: -1.08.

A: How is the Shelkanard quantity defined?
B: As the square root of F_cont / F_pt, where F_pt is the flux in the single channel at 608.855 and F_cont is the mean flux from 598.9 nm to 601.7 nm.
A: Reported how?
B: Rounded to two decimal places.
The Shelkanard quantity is 1.01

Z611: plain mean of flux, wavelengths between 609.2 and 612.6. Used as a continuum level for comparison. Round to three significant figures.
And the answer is 5.92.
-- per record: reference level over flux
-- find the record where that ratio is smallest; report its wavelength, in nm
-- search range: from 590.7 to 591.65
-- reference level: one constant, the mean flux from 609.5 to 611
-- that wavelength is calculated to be 591.581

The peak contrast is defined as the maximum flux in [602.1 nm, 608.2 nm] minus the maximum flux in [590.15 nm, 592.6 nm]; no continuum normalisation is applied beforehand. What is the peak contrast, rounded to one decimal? 0.5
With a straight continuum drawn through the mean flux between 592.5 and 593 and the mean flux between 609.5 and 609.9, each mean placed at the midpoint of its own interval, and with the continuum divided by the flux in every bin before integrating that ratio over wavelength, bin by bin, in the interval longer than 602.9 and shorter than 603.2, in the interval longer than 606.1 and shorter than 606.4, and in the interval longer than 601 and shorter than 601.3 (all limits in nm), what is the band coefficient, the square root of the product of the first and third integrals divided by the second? 1.04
